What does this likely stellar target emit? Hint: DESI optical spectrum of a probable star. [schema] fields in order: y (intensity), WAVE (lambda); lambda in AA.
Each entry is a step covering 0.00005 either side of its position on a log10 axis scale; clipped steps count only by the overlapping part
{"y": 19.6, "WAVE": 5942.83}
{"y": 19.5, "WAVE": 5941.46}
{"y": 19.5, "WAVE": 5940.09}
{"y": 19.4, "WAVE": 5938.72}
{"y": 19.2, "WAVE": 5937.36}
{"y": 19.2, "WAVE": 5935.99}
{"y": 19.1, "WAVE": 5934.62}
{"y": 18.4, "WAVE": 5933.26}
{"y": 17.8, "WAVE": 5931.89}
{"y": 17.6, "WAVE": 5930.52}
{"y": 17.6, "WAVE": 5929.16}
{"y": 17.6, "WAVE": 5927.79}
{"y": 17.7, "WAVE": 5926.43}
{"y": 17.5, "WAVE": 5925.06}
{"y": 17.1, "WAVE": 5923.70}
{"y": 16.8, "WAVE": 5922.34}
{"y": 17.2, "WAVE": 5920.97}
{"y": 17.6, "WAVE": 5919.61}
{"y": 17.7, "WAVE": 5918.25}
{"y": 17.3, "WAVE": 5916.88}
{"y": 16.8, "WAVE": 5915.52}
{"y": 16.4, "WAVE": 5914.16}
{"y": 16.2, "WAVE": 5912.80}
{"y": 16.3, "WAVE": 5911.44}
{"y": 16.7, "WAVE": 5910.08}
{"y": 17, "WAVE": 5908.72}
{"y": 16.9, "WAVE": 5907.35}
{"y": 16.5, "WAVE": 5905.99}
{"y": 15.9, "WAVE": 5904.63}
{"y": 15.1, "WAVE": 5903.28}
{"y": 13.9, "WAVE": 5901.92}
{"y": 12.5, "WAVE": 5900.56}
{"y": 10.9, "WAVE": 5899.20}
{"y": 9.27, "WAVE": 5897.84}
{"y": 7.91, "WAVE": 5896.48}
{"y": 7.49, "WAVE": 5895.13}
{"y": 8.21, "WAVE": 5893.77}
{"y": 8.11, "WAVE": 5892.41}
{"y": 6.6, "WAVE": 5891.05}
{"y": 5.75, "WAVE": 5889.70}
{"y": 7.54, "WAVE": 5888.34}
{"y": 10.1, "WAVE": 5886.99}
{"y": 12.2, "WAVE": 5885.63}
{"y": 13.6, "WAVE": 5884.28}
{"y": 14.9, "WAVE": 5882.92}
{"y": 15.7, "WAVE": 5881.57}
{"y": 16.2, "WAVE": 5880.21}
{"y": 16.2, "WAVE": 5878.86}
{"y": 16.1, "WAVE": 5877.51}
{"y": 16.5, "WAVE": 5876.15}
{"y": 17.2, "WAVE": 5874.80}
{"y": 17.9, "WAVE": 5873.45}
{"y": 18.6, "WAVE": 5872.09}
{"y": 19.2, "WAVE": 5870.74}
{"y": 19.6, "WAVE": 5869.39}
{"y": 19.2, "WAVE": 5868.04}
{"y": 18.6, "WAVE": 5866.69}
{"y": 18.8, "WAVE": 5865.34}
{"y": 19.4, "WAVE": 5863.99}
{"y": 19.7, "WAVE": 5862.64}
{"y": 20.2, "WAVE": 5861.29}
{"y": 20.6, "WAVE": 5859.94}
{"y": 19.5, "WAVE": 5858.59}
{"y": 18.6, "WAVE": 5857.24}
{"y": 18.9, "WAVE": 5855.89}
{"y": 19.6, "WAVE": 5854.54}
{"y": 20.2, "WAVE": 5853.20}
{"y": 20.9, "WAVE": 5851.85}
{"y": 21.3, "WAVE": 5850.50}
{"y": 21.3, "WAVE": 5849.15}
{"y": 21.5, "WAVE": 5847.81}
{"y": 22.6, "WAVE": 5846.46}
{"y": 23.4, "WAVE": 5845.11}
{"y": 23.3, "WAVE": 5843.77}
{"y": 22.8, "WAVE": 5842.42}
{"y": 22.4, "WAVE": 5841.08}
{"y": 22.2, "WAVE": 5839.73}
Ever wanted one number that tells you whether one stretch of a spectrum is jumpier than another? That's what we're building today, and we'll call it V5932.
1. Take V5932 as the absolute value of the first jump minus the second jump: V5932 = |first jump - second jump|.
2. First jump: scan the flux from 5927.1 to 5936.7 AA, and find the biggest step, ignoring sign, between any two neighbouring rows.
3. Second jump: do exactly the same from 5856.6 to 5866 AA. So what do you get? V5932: 0.40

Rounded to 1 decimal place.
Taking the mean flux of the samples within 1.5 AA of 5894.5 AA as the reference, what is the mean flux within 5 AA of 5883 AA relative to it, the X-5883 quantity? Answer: 1.8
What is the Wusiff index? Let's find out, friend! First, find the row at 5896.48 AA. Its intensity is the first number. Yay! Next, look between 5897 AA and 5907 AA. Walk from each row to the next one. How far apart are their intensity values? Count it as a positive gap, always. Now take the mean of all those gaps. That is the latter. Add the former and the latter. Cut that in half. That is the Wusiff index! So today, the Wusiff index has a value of 4.6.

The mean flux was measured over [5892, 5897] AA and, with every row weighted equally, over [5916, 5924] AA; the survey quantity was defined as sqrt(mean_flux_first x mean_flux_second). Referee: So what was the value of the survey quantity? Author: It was 11.7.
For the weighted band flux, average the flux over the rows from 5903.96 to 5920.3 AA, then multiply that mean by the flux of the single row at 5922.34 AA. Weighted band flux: 282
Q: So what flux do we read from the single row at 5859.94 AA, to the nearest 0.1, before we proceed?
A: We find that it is 20.6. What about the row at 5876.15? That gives 16.5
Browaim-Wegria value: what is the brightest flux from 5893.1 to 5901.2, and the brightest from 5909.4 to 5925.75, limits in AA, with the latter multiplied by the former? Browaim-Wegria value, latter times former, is 221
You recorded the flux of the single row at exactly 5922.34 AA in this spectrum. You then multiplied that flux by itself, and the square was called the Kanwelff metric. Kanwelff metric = 282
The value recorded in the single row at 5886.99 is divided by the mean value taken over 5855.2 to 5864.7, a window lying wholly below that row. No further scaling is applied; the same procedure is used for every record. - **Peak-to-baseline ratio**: 0.52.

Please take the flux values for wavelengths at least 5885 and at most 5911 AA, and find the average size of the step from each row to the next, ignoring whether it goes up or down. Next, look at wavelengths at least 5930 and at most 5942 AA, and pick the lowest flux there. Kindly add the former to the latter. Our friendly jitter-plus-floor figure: 18.7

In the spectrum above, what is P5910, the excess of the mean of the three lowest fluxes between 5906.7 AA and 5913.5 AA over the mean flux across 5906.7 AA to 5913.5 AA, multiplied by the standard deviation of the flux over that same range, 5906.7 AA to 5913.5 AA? -0.07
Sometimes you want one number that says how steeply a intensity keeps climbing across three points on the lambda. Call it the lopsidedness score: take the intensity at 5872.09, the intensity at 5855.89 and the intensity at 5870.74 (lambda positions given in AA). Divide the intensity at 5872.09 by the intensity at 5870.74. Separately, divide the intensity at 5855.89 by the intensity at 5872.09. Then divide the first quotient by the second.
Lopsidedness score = 0.95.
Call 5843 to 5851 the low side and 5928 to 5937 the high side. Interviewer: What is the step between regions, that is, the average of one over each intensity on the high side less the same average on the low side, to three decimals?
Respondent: 0.010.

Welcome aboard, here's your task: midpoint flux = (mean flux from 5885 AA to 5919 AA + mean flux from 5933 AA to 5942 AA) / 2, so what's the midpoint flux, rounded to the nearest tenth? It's 16.0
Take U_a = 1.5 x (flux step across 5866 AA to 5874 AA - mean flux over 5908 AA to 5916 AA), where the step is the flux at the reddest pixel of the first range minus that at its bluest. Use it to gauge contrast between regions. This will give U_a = -26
